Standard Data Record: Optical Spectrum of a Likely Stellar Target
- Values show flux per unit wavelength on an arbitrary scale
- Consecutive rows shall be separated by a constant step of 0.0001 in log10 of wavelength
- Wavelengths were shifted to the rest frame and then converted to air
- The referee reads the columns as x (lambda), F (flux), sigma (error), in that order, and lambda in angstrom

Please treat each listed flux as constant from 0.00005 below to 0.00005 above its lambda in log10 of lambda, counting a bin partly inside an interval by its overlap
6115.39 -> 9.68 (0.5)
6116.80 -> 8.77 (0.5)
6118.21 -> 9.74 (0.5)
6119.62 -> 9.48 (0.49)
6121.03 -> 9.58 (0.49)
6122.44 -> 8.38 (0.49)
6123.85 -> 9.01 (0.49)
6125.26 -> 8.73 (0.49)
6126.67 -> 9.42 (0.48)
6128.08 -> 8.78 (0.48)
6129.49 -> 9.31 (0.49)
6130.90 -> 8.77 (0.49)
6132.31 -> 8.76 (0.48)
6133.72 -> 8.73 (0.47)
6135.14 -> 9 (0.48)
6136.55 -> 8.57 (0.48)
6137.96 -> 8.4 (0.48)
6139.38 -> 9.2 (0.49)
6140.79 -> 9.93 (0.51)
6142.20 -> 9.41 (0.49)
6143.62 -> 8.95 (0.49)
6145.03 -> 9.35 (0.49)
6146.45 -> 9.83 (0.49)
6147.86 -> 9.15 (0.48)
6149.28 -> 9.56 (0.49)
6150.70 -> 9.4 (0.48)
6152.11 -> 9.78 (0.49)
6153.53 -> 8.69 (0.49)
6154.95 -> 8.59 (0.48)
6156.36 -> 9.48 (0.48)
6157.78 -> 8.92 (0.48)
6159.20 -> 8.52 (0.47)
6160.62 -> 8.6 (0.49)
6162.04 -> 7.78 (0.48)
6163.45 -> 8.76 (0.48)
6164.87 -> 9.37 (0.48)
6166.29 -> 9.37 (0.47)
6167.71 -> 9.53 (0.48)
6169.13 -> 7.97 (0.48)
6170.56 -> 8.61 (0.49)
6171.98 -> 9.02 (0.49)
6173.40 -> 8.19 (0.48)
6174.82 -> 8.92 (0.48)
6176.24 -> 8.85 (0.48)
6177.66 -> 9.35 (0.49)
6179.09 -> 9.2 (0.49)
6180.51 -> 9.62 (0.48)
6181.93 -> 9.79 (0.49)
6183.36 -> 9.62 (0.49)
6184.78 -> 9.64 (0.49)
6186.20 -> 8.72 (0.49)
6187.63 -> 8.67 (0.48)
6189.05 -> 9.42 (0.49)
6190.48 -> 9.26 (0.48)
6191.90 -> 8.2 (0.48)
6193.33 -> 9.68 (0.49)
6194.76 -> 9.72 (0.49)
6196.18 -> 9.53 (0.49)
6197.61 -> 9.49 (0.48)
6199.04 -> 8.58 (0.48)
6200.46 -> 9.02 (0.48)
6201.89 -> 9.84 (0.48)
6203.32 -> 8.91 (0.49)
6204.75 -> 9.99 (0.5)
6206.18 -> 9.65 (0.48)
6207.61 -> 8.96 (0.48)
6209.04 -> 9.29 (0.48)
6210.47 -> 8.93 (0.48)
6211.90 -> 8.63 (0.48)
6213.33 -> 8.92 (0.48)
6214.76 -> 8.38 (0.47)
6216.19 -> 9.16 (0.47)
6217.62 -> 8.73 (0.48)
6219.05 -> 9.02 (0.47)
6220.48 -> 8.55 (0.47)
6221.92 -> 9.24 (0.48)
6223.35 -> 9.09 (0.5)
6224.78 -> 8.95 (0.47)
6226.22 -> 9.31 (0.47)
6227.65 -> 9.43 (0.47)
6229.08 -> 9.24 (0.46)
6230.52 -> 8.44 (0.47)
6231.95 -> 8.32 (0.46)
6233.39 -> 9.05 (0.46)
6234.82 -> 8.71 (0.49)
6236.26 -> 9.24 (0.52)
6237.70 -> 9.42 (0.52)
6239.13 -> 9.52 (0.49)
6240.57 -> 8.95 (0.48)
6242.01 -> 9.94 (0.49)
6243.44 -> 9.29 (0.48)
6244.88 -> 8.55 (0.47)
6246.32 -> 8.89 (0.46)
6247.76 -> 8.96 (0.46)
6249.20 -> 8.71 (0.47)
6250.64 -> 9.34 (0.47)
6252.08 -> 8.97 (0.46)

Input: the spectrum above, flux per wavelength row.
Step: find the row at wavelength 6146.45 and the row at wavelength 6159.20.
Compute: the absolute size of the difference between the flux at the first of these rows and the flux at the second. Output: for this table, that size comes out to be 1.3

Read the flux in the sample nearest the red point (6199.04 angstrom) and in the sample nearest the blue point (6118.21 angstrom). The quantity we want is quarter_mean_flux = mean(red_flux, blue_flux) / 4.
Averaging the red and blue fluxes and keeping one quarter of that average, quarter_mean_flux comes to 2.29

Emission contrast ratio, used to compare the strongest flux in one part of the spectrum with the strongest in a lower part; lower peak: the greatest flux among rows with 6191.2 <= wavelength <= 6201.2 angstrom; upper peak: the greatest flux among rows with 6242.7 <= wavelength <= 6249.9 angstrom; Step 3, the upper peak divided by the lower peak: 0.96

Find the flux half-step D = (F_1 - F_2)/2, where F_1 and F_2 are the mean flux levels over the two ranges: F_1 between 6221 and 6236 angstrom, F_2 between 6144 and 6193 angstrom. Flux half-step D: -0.04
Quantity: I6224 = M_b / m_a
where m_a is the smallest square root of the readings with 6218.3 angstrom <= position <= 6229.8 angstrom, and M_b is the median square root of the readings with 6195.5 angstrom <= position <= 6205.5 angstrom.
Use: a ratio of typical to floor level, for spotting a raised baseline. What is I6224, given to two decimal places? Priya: 1.05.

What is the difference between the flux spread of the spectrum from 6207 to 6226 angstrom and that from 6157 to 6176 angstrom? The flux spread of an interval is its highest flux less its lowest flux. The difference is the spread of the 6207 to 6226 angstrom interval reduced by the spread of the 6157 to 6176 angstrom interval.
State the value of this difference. -0.8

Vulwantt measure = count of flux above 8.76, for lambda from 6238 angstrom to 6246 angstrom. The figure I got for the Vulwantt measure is 4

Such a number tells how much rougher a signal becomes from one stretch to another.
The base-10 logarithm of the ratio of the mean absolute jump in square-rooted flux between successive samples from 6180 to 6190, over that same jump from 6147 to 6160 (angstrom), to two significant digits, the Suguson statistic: -0.16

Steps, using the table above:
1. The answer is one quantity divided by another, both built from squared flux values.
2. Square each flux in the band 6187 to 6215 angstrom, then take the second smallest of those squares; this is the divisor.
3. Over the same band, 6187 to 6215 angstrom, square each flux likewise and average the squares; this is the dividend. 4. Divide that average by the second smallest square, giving 1.20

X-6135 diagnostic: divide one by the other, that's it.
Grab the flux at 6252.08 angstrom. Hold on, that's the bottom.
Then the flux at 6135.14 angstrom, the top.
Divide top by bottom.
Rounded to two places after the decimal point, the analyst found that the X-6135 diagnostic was 1.00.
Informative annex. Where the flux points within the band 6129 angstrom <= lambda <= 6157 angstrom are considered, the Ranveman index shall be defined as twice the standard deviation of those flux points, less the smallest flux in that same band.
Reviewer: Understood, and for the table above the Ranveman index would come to -7.5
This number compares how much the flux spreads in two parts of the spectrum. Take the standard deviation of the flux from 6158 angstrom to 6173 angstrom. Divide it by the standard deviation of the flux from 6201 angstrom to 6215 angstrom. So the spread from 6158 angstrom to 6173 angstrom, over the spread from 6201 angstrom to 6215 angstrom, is 1.11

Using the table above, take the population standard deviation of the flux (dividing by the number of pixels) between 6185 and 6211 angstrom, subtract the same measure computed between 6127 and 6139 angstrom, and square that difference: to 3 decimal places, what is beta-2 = 0.050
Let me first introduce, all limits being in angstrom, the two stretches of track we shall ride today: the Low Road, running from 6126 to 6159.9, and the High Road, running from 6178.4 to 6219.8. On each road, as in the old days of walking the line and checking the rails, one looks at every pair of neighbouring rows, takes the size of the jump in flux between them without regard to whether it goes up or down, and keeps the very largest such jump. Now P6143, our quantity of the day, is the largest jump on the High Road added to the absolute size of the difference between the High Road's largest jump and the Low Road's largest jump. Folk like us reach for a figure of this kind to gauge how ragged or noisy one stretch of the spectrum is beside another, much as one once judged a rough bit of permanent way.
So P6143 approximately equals 1.9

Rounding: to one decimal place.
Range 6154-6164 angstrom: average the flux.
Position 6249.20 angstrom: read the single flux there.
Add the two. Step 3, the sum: 17.4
